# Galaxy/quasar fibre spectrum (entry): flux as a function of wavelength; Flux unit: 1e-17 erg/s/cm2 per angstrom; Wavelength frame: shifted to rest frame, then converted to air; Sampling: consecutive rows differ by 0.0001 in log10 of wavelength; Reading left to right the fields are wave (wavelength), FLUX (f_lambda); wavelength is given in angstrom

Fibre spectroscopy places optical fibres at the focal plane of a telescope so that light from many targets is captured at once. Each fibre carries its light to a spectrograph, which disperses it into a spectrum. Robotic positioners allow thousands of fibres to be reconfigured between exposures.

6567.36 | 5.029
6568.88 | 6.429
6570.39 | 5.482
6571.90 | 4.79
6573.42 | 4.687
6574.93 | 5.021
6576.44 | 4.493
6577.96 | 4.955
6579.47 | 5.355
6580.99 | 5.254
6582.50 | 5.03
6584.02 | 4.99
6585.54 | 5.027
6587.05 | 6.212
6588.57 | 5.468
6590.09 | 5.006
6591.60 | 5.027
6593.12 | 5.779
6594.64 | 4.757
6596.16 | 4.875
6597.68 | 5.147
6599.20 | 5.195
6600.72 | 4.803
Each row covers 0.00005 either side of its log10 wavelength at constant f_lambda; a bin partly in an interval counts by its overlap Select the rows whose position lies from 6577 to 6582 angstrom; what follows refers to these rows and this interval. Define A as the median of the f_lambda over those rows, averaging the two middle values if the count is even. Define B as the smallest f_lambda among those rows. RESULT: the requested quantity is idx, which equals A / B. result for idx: 1.06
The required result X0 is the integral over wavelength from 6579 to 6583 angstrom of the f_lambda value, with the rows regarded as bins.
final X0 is 21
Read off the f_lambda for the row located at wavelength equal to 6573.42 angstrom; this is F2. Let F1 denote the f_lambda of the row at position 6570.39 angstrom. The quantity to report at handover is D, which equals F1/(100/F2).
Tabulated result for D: 0.257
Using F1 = 5.482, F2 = 4.687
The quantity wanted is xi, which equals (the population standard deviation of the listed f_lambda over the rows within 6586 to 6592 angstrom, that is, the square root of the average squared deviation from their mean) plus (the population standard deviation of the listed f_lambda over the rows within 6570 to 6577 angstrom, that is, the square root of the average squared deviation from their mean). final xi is 0.83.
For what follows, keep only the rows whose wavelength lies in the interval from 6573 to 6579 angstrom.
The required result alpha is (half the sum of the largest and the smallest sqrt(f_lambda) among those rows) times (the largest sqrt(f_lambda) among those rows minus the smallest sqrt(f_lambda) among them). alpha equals 0.26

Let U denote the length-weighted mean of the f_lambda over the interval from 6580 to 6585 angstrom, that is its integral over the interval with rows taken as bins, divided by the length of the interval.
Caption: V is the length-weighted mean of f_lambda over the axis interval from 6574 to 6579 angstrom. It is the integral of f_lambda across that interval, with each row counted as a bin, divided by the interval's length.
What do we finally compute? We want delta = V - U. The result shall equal -0.2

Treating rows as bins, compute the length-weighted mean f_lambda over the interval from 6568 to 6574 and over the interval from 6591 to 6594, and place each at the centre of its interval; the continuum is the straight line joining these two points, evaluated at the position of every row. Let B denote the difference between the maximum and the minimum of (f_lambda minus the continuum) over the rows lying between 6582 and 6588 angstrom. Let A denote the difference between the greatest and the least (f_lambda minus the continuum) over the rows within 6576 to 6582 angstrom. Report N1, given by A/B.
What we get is 0.7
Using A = 0.86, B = 1.2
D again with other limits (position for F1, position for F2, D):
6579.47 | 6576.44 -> 0.241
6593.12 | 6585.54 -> 0.291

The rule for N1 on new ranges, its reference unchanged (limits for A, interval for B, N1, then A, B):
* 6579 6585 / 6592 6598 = 0.4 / 0.37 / 1.0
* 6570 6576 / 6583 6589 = 0.7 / 0.80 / 1.2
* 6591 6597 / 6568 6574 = 0.6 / 1.02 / 1.8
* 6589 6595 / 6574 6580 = 1.2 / 1.02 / 0.9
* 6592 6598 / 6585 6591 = 0.8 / 1.02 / 1.2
